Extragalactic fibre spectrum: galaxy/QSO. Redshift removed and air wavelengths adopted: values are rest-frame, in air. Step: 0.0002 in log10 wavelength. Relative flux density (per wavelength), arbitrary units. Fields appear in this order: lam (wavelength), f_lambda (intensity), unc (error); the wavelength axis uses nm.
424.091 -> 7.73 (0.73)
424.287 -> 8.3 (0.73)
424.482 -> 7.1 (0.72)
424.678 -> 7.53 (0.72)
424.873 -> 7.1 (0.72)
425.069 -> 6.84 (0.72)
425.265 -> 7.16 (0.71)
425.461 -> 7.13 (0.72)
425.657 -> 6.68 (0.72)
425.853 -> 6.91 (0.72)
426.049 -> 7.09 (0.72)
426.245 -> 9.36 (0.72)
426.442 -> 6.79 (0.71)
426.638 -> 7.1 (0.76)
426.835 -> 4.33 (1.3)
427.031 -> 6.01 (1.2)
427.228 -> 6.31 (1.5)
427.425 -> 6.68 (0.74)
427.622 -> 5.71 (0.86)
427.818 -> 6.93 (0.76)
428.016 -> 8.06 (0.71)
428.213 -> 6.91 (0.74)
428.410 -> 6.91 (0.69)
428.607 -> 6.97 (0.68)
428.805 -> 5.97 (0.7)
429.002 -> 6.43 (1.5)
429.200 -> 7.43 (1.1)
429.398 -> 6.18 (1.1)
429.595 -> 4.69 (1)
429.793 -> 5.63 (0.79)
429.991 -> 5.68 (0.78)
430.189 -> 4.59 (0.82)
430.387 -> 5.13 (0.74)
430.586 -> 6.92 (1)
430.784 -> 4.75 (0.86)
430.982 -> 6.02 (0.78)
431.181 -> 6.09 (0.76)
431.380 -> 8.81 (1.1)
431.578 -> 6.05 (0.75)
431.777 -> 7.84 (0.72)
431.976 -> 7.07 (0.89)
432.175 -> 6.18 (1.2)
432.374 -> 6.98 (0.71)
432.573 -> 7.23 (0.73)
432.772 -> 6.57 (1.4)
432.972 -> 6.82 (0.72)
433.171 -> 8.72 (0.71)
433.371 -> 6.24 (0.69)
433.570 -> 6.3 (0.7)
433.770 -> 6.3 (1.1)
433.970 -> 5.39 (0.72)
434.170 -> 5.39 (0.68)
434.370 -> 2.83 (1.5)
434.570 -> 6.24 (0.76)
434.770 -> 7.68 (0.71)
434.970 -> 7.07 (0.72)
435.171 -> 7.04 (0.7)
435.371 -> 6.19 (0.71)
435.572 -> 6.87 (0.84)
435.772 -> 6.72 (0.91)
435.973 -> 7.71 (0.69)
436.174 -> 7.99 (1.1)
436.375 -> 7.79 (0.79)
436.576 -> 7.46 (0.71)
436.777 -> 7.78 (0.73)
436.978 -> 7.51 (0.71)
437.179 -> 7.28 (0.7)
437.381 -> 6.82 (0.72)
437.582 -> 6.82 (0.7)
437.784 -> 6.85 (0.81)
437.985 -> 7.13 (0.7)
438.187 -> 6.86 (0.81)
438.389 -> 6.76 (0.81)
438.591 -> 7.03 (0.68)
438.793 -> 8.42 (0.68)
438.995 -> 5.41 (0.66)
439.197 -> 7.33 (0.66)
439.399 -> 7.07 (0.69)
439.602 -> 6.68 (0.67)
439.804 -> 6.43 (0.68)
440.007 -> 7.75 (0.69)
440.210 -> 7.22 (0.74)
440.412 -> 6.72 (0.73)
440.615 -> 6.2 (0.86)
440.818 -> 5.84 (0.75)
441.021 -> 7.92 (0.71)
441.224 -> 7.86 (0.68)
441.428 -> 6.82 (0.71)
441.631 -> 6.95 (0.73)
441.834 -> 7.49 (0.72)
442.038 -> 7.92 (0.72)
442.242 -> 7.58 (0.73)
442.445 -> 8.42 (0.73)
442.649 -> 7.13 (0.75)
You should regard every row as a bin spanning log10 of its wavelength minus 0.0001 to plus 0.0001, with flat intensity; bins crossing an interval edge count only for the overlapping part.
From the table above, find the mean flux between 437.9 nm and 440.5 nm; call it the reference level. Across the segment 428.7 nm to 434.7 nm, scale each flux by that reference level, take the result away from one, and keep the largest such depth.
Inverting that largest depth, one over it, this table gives 1.7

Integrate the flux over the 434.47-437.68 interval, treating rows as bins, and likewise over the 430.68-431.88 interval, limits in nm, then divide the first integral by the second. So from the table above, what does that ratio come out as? 2.9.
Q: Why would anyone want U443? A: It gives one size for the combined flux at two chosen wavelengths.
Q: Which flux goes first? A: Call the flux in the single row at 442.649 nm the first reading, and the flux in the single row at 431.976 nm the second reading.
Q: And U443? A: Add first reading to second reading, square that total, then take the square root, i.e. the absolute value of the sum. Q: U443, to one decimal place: 14.2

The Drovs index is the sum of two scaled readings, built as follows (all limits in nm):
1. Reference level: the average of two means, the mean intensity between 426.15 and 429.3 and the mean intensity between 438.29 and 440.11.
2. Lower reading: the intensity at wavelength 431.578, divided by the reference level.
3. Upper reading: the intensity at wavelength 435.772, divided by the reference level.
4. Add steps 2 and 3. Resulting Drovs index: 1.9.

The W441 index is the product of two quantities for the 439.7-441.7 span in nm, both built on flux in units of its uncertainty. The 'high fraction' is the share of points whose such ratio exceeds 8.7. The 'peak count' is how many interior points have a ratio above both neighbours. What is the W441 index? 1.6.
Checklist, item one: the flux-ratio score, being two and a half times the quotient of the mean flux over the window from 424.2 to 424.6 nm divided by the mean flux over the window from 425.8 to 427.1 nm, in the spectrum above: 2.8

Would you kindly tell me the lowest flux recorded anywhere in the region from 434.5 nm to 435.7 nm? 6.19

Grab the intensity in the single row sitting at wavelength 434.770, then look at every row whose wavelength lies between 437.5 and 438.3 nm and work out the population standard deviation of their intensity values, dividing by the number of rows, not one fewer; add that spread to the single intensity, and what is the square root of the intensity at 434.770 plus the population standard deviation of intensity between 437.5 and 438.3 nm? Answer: 2.79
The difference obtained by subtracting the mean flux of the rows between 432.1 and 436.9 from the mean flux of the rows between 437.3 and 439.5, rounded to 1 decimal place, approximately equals 0.2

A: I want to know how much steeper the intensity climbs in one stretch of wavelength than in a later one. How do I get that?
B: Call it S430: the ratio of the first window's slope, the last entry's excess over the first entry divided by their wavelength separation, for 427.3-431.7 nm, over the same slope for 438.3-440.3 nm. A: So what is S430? -1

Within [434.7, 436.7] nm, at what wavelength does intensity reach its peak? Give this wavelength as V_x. 436.174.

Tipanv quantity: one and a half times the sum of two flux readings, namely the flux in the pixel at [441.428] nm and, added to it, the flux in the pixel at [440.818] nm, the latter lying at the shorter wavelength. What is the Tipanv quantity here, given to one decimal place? 19.0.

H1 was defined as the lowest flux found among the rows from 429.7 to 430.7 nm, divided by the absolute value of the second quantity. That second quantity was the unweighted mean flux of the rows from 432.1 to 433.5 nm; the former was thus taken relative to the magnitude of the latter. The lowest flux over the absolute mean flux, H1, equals 0.66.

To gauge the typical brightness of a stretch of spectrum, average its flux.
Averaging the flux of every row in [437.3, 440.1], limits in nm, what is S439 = 7.0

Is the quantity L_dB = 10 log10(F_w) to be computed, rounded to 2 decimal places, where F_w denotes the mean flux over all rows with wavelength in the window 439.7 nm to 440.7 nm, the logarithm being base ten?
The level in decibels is 8.37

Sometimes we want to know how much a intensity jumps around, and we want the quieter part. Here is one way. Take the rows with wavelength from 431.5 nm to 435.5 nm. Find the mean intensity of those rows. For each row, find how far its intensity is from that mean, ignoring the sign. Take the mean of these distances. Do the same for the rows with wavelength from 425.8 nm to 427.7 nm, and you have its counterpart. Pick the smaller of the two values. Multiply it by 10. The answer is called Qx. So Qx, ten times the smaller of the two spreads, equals 8.0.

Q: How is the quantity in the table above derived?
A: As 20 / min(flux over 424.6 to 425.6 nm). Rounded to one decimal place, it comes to 2.9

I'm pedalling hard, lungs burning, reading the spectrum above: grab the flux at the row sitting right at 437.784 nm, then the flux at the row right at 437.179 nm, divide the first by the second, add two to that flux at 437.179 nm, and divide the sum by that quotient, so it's 10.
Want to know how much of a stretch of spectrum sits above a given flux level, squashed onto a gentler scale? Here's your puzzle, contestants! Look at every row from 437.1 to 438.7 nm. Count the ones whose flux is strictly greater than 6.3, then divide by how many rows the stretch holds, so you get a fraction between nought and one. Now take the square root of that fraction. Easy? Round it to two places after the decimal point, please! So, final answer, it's 1.00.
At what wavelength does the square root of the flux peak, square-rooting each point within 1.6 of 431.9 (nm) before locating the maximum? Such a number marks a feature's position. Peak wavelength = 431.380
